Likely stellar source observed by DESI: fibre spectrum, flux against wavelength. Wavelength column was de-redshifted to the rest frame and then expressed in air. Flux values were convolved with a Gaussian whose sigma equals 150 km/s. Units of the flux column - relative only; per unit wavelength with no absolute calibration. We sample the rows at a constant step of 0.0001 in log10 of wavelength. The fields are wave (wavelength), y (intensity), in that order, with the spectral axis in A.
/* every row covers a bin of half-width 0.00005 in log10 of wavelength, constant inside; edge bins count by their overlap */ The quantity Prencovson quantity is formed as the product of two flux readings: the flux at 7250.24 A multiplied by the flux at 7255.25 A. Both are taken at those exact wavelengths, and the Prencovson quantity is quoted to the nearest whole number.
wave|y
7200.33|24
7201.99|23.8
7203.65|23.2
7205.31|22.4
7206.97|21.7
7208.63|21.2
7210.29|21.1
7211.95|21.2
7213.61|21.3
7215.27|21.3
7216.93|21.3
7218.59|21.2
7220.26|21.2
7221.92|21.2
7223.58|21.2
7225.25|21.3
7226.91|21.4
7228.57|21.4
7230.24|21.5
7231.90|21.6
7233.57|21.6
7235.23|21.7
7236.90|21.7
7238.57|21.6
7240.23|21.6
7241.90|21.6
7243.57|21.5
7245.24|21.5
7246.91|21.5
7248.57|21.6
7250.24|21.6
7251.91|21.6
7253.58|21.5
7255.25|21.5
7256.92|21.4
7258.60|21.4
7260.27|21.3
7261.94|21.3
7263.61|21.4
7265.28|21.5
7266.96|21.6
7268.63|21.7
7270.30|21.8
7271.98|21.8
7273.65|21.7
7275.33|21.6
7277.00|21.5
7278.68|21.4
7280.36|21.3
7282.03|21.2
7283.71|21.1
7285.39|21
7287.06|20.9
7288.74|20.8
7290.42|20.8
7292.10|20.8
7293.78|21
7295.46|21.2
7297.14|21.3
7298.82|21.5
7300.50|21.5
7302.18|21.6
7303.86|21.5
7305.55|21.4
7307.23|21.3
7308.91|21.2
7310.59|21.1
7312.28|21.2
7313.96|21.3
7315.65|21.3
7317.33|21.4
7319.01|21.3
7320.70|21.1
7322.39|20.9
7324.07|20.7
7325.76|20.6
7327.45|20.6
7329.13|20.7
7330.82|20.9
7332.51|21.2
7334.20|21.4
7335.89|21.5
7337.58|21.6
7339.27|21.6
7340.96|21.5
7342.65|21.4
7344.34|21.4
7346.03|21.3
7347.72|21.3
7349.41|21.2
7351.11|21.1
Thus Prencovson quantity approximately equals 464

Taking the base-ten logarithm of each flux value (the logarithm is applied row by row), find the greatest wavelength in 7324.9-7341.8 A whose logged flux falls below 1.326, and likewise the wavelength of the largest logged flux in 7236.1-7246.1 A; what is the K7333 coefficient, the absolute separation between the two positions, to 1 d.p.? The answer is 93.9 A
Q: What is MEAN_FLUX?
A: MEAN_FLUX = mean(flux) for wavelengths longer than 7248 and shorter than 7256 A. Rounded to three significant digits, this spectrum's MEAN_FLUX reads 21.6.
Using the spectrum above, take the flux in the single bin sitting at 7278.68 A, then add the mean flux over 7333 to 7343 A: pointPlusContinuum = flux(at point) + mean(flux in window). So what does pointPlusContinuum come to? 42.9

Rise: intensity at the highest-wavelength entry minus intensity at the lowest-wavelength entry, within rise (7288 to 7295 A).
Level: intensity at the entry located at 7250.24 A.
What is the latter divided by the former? 108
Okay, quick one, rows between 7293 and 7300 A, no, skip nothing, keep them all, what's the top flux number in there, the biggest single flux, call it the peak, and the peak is 21.5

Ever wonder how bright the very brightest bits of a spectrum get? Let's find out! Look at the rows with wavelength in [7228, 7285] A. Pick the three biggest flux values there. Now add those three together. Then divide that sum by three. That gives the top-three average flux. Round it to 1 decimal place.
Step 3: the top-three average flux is 21.8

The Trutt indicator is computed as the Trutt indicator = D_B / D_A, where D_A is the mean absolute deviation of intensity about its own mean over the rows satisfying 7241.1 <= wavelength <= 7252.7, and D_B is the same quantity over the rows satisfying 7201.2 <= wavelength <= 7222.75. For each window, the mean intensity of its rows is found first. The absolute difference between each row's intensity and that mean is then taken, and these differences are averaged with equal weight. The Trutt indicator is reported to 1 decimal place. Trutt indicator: 13.5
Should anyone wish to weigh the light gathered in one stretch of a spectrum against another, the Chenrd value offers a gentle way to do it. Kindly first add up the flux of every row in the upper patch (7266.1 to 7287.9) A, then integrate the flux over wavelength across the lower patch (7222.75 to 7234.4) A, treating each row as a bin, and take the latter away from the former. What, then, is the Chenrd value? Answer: 29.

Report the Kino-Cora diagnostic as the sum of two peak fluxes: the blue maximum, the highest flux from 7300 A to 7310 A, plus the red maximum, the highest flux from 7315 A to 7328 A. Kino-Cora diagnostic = 43.0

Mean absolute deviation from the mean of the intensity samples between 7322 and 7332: 0.111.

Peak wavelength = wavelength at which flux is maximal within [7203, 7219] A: 7203.65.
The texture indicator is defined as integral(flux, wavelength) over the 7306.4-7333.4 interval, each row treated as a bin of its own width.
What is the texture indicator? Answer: 568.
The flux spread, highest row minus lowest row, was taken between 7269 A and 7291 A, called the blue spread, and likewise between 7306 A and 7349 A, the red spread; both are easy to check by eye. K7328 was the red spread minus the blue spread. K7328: 0.0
